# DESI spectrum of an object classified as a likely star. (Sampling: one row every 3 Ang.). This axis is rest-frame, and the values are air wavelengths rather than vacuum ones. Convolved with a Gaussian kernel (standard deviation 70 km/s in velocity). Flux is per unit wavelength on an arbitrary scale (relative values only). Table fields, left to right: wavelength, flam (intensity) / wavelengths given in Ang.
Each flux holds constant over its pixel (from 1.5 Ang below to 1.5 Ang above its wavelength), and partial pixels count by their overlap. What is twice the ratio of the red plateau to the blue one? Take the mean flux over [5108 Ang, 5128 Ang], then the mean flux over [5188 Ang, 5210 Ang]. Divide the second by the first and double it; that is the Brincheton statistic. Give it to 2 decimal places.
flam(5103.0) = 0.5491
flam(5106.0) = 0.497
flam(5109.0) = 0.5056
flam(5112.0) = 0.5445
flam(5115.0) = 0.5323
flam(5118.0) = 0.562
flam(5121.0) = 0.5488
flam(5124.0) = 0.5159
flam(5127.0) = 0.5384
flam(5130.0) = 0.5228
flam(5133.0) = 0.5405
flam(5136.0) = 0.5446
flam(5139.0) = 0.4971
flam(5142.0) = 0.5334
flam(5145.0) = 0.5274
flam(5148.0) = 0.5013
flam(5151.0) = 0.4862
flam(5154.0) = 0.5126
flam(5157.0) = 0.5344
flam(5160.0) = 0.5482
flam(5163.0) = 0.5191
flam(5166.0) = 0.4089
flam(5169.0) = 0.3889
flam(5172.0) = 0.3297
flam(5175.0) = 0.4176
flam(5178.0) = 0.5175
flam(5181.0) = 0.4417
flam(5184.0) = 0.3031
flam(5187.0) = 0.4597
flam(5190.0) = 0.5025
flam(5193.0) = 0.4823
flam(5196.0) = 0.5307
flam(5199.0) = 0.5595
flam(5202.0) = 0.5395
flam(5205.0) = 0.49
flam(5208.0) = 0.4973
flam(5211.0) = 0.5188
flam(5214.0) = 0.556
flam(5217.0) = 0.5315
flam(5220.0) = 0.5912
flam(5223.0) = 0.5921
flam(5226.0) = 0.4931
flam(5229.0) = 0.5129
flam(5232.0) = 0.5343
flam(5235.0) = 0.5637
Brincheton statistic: 1.92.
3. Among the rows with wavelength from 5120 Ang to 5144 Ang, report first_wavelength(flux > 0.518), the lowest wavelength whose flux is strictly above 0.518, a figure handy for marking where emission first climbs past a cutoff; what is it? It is 5121.0 Ang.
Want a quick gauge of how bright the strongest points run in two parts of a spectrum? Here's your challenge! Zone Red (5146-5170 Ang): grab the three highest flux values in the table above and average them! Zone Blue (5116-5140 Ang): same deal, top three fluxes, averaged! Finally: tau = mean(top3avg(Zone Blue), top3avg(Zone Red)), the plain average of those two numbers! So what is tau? 0.543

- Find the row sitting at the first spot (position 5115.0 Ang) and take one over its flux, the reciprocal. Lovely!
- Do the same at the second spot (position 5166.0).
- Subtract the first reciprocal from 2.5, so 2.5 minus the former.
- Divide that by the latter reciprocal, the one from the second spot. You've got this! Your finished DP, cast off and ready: 0.25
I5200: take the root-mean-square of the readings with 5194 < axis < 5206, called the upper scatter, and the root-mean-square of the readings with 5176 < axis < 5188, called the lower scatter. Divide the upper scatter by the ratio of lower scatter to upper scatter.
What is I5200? 0.64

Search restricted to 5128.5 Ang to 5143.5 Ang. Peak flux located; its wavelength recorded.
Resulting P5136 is 5136.0 Ang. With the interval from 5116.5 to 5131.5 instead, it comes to 5118.0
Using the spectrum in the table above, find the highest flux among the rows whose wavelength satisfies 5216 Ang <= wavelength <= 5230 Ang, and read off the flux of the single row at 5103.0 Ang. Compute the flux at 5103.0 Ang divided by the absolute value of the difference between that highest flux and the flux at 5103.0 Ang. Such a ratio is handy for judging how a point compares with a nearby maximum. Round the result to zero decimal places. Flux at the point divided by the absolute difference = 13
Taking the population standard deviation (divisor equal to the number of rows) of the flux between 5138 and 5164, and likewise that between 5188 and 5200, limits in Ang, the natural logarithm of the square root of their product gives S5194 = -3.7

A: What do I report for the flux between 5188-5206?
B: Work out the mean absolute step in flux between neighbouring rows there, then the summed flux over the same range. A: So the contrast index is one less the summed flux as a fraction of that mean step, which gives -92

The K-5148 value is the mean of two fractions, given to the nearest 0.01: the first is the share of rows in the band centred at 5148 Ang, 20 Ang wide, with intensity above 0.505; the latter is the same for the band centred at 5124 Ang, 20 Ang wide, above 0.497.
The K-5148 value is 0.79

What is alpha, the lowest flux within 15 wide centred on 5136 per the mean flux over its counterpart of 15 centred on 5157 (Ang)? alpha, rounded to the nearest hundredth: 0.96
